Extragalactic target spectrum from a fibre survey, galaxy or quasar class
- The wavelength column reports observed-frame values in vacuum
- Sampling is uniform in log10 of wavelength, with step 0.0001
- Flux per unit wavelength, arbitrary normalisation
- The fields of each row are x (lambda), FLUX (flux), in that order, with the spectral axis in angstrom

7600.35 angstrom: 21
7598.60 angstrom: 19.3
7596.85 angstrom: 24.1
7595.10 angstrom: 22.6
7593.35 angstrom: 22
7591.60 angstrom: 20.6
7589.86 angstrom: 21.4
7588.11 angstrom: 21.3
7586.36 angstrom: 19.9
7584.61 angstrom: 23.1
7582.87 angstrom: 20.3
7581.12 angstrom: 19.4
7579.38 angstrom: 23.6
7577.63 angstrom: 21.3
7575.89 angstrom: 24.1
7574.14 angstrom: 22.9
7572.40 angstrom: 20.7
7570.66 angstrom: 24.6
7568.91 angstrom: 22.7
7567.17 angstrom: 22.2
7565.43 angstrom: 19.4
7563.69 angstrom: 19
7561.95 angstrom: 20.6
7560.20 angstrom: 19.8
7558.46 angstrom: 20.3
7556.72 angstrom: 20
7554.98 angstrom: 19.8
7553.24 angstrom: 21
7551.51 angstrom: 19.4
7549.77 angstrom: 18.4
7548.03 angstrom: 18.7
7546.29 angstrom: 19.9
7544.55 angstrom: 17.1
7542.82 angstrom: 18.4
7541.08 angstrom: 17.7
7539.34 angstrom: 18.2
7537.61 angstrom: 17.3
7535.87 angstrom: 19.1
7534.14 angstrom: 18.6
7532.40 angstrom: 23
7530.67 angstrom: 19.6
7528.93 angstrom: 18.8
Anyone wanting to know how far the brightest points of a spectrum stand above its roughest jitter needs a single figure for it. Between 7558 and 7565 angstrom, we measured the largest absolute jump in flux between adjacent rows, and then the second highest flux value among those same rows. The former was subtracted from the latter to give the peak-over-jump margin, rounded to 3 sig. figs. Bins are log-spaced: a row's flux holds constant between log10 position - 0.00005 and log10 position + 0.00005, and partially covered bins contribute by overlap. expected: 18.7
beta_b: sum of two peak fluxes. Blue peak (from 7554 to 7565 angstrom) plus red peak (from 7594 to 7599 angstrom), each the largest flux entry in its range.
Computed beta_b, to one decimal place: 44.7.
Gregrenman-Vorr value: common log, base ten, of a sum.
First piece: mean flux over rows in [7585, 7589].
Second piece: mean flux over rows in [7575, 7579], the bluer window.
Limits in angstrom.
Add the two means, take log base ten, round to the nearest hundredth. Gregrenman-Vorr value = 1.64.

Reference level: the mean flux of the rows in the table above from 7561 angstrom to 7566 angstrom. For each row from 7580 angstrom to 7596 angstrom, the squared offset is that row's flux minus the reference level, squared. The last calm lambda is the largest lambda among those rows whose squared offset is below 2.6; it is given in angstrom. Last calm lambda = 7591.60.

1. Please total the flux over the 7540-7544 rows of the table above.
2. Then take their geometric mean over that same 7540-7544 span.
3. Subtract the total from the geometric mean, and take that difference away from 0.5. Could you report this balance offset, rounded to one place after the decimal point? 18.6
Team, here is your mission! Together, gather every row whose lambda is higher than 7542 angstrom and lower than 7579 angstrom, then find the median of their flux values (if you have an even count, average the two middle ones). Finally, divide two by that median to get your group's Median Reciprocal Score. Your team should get 0.100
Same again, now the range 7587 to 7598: 0.092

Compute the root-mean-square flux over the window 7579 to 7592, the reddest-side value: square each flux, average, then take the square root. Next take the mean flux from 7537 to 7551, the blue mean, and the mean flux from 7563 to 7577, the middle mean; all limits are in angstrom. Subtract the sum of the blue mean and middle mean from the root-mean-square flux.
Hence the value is -19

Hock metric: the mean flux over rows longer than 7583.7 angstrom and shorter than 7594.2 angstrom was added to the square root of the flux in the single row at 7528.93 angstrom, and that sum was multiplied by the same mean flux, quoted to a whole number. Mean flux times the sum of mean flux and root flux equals 550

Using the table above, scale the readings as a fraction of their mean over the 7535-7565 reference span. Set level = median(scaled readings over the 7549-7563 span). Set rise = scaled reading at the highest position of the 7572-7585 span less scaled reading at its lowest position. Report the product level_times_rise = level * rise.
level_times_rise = 0.13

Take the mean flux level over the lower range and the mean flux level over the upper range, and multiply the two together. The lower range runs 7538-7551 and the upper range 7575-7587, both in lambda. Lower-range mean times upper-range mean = 398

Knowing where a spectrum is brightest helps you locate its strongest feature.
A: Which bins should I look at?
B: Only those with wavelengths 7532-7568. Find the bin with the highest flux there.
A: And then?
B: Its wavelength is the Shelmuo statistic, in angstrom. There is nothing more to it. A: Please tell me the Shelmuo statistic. 7532.40 angstrom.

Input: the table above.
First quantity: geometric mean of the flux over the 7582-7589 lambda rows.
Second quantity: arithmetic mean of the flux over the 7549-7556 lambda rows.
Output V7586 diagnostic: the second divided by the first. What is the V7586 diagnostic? 0.93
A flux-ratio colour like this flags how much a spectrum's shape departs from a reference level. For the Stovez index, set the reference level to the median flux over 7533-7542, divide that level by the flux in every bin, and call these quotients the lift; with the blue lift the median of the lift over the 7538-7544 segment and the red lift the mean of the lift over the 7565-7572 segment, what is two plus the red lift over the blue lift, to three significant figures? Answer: 2.82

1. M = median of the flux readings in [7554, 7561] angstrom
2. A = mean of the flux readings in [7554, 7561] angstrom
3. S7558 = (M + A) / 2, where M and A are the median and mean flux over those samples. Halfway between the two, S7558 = 19.9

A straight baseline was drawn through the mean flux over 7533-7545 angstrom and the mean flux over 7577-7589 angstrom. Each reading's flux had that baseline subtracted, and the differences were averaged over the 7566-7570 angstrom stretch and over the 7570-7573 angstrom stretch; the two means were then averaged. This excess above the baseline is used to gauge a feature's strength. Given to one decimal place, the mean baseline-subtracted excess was 2.2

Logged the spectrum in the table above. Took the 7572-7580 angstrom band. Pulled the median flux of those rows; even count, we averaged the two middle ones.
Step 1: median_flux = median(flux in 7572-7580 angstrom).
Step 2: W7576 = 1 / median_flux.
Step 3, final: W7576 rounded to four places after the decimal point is 0.0437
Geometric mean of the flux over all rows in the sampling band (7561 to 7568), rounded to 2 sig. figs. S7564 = 20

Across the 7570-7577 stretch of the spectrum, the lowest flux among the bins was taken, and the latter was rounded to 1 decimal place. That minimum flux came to 20.7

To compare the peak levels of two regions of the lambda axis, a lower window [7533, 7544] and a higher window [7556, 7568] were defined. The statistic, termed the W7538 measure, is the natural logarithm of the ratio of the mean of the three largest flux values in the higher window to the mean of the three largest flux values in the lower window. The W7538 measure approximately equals 0.12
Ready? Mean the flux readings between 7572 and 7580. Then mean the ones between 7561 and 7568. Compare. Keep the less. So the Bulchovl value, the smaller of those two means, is 20.3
